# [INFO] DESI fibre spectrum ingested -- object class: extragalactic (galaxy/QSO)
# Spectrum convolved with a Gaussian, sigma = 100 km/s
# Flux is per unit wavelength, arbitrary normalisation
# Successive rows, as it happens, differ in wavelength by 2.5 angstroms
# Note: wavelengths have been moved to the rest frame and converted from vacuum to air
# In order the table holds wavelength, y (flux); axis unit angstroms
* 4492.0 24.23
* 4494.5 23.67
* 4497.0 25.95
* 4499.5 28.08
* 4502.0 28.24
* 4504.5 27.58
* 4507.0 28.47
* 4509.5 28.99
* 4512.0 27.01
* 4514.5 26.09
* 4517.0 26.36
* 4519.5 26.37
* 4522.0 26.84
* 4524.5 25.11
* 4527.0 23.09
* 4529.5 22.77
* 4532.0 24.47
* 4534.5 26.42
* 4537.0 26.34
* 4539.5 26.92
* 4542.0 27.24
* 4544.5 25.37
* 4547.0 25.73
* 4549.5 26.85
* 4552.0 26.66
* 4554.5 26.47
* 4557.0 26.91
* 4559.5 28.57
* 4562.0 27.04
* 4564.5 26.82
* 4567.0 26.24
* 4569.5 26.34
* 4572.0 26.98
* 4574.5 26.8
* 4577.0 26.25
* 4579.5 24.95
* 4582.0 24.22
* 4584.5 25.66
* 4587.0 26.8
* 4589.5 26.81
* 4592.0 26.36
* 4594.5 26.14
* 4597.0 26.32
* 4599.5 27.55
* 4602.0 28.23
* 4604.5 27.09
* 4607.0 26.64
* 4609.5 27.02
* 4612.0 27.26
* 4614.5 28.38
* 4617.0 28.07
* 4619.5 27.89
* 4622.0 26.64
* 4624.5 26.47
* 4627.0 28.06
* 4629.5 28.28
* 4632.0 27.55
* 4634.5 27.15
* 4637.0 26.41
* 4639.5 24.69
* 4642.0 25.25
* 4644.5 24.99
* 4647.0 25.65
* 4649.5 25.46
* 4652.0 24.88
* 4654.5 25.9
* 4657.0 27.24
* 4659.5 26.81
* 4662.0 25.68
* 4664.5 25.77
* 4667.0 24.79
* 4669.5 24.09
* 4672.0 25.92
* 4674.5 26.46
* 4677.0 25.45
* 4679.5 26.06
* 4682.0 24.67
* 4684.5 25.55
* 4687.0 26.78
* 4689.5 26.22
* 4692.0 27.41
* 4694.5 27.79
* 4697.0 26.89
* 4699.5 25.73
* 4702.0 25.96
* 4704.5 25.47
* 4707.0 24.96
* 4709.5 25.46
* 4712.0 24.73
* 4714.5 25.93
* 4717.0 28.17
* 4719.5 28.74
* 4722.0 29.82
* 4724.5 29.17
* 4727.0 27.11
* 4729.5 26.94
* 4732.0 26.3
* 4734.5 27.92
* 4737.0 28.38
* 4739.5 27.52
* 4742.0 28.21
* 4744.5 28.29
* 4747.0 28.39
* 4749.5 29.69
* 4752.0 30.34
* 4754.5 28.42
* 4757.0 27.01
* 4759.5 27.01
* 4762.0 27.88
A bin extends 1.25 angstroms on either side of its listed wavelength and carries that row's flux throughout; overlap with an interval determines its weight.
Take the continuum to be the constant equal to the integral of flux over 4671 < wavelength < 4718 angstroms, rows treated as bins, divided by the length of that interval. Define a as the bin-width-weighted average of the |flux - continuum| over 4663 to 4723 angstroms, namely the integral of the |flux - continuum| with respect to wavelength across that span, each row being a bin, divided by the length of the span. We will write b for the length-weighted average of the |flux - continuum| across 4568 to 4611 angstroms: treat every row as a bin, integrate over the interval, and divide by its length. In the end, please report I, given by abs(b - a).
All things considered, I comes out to 0.19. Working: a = 0.99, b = 0.80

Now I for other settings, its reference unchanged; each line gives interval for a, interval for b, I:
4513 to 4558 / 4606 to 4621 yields 0.55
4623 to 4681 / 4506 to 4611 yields 0.09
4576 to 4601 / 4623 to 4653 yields 0.35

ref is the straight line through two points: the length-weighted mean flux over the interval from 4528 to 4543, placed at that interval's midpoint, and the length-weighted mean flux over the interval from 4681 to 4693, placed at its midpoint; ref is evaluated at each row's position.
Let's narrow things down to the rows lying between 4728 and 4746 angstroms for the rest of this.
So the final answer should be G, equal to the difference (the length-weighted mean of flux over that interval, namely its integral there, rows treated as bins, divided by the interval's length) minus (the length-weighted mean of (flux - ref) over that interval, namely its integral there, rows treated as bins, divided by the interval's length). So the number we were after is 26.3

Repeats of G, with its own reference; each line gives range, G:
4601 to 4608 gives 25.9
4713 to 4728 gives 26.2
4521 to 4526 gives 25.6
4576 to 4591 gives 25.8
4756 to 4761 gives 26.4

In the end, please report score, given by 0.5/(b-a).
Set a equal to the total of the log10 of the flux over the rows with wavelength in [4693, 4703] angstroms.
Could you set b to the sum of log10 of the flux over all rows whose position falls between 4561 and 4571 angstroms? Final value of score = 275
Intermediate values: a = 5.70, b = 5.70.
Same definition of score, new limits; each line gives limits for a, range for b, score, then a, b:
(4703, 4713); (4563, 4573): 5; 5.60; 5.70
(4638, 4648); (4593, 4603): 4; 5.60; 5.73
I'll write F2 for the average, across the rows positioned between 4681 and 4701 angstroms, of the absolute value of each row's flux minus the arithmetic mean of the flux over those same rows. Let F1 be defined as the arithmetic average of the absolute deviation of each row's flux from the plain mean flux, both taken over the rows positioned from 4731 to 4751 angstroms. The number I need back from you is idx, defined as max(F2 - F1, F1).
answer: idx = 0.63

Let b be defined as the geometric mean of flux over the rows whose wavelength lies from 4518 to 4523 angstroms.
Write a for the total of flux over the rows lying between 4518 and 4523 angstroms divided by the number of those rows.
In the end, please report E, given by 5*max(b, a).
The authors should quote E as 133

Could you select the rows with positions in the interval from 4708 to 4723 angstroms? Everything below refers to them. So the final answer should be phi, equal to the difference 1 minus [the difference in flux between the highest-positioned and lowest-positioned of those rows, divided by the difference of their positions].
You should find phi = 0.65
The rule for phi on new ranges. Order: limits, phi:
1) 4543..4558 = 0.88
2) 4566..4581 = 1.10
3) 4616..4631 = 0.98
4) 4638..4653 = 0.98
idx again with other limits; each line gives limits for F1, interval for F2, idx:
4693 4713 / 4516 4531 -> 0.75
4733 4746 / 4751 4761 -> 0.91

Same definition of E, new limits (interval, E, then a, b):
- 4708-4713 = 125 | 25.1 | 25.1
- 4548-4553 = 134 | 26.8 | 26.8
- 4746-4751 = 145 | 29.0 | 29.0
